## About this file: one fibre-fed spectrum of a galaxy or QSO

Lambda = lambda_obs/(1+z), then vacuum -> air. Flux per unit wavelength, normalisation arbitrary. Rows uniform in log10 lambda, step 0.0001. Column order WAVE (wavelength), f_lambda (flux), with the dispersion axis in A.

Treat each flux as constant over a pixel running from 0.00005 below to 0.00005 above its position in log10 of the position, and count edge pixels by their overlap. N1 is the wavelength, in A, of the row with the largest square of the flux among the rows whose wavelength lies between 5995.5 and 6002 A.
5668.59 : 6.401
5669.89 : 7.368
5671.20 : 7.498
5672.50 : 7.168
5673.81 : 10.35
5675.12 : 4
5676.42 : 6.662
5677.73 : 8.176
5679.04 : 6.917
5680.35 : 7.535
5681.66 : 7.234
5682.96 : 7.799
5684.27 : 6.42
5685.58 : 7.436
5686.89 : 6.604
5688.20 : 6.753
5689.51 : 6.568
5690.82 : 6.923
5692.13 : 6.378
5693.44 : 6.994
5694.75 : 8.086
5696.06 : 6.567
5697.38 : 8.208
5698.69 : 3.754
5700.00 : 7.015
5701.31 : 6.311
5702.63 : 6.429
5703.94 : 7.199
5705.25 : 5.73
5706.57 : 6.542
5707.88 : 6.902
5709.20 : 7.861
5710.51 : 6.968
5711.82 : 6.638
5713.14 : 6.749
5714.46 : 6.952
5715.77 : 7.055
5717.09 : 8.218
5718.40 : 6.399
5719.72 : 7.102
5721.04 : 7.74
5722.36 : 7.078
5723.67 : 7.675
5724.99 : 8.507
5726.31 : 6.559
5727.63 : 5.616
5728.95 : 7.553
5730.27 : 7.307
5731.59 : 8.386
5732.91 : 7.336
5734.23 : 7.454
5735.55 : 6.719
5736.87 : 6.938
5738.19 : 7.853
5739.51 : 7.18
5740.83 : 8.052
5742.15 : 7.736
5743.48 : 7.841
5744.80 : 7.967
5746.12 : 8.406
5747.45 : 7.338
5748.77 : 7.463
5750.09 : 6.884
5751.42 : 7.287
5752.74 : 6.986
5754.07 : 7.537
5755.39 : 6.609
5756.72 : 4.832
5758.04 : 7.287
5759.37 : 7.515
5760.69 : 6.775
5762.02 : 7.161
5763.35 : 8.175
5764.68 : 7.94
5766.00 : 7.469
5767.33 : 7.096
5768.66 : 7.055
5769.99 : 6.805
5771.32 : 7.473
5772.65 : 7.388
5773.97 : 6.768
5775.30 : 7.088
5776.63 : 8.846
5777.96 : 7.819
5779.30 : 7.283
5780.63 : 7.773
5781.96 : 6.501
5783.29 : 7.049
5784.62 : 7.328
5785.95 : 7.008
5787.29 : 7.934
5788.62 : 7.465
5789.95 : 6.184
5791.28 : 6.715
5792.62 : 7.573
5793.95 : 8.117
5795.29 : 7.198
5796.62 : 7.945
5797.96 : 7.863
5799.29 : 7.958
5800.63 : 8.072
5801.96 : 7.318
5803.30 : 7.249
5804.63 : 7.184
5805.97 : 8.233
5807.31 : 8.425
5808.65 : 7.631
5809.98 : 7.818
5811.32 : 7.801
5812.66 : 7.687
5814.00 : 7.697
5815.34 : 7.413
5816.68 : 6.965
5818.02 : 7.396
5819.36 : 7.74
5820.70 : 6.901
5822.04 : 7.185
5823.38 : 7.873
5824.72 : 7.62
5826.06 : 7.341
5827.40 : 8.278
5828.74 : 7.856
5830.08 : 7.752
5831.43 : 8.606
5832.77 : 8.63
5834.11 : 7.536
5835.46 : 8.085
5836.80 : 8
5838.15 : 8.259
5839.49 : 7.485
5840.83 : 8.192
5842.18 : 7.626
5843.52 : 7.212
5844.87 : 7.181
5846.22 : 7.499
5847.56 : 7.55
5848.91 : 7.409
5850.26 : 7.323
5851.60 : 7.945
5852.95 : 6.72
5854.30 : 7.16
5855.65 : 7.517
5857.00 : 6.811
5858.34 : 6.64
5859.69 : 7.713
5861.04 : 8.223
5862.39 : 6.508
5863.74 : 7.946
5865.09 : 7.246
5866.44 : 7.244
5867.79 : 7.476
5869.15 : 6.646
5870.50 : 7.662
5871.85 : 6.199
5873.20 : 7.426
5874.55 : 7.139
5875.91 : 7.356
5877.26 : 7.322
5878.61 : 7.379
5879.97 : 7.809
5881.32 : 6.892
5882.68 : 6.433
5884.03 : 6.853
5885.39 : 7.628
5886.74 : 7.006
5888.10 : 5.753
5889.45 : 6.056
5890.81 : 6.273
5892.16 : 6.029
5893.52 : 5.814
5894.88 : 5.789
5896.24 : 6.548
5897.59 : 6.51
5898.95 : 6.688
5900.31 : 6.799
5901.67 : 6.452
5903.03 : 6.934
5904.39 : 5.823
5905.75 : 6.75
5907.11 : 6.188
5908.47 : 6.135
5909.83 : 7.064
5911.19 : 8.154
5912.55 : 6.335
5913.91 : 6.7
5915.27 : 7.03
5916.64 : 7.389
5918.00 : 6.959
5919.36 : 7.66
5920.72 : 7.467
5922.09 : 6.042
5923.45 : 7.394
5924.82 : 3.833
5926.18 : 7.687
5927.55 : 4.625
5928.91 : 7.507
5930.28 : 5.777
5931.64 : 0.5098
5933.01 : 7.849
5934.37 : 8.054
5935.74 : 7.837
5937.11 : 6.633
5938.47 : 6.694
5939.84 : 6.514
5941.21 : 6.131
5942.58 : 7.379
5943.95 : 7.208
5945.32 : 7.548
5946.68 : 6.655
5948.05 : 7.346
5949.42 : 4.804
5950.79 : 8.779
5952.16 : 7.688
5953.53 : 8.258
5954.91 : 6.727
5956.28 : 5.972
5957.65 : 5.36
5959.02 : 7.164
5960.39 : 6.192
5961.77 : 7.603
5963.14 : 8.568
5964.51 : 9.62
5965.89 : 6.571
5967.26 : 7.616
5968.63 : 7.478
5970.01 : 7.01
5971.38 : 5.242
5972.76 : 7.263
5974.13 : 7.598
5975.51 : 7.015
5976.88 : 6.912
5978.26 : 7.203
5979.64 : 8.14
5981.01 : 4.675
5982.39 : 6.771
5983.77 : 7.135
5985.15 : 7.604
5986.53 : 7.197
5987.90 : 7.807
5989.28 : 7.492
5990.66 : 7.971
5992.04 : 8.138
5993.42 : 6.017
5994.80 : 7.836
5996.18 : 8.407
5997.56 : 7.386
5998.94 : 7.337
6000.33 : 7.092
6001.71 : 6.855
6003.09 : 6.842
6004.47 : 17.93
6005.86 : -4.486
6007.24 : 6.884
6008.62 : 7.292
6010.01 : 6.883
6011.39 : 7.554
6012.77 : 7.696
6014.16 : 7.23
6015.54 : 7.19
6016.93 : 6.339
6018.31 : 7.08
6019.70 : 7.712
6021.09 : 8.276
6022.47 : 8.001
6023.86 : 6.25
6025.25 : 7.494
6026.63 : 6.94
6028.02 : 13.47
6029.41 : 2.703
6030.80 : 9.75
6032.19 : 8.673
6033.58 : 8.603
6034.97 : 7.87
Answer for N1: 5996.18 A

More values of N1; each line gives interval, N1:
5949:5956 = 5950.79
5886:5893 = 5886.74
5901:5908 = 5903.03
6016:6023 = 6021.09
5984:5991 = 5990.66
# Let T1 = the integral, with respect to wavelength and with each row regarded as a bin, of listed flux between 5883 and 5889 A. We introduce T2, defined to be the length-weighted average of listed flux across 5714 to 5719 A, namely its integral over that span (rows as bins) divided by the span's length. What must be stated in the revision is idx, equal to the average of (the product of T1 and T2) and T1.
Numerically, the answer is 166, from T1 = 41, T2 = 7.2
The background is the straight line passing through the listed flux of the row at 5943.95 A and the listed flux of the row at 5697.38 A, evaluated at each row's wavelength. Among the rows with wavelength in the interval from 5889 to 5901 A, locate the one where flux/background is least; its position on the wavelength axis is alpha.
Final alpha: 5894.88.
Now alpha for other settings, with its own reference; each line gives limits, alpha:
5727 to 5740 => 5727.63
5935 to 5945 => 5941.21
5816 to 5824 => 5820.70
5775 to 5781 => 5775.30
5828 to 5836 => 5834.11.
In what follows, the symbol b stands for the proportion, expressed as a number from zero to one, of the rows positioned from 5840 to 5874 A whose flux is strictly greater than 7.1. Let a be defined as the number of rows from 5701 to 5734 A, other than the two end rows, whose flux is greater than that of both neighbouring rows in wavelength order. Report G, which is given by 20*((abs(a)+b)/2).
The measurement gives 77.6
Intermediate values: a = 7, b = 0.8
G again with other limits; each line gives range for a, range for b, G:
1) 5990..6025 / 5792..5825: 69.2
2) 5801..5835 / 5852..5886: 76.4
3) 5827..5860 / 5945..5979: 75.6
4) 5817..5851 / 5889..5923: 81.6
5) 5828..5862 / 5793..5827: 79.2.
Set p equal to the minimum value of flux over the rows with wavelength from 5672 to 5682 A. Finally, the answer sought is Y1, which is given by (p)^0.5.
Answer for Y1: 2.00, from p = 4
